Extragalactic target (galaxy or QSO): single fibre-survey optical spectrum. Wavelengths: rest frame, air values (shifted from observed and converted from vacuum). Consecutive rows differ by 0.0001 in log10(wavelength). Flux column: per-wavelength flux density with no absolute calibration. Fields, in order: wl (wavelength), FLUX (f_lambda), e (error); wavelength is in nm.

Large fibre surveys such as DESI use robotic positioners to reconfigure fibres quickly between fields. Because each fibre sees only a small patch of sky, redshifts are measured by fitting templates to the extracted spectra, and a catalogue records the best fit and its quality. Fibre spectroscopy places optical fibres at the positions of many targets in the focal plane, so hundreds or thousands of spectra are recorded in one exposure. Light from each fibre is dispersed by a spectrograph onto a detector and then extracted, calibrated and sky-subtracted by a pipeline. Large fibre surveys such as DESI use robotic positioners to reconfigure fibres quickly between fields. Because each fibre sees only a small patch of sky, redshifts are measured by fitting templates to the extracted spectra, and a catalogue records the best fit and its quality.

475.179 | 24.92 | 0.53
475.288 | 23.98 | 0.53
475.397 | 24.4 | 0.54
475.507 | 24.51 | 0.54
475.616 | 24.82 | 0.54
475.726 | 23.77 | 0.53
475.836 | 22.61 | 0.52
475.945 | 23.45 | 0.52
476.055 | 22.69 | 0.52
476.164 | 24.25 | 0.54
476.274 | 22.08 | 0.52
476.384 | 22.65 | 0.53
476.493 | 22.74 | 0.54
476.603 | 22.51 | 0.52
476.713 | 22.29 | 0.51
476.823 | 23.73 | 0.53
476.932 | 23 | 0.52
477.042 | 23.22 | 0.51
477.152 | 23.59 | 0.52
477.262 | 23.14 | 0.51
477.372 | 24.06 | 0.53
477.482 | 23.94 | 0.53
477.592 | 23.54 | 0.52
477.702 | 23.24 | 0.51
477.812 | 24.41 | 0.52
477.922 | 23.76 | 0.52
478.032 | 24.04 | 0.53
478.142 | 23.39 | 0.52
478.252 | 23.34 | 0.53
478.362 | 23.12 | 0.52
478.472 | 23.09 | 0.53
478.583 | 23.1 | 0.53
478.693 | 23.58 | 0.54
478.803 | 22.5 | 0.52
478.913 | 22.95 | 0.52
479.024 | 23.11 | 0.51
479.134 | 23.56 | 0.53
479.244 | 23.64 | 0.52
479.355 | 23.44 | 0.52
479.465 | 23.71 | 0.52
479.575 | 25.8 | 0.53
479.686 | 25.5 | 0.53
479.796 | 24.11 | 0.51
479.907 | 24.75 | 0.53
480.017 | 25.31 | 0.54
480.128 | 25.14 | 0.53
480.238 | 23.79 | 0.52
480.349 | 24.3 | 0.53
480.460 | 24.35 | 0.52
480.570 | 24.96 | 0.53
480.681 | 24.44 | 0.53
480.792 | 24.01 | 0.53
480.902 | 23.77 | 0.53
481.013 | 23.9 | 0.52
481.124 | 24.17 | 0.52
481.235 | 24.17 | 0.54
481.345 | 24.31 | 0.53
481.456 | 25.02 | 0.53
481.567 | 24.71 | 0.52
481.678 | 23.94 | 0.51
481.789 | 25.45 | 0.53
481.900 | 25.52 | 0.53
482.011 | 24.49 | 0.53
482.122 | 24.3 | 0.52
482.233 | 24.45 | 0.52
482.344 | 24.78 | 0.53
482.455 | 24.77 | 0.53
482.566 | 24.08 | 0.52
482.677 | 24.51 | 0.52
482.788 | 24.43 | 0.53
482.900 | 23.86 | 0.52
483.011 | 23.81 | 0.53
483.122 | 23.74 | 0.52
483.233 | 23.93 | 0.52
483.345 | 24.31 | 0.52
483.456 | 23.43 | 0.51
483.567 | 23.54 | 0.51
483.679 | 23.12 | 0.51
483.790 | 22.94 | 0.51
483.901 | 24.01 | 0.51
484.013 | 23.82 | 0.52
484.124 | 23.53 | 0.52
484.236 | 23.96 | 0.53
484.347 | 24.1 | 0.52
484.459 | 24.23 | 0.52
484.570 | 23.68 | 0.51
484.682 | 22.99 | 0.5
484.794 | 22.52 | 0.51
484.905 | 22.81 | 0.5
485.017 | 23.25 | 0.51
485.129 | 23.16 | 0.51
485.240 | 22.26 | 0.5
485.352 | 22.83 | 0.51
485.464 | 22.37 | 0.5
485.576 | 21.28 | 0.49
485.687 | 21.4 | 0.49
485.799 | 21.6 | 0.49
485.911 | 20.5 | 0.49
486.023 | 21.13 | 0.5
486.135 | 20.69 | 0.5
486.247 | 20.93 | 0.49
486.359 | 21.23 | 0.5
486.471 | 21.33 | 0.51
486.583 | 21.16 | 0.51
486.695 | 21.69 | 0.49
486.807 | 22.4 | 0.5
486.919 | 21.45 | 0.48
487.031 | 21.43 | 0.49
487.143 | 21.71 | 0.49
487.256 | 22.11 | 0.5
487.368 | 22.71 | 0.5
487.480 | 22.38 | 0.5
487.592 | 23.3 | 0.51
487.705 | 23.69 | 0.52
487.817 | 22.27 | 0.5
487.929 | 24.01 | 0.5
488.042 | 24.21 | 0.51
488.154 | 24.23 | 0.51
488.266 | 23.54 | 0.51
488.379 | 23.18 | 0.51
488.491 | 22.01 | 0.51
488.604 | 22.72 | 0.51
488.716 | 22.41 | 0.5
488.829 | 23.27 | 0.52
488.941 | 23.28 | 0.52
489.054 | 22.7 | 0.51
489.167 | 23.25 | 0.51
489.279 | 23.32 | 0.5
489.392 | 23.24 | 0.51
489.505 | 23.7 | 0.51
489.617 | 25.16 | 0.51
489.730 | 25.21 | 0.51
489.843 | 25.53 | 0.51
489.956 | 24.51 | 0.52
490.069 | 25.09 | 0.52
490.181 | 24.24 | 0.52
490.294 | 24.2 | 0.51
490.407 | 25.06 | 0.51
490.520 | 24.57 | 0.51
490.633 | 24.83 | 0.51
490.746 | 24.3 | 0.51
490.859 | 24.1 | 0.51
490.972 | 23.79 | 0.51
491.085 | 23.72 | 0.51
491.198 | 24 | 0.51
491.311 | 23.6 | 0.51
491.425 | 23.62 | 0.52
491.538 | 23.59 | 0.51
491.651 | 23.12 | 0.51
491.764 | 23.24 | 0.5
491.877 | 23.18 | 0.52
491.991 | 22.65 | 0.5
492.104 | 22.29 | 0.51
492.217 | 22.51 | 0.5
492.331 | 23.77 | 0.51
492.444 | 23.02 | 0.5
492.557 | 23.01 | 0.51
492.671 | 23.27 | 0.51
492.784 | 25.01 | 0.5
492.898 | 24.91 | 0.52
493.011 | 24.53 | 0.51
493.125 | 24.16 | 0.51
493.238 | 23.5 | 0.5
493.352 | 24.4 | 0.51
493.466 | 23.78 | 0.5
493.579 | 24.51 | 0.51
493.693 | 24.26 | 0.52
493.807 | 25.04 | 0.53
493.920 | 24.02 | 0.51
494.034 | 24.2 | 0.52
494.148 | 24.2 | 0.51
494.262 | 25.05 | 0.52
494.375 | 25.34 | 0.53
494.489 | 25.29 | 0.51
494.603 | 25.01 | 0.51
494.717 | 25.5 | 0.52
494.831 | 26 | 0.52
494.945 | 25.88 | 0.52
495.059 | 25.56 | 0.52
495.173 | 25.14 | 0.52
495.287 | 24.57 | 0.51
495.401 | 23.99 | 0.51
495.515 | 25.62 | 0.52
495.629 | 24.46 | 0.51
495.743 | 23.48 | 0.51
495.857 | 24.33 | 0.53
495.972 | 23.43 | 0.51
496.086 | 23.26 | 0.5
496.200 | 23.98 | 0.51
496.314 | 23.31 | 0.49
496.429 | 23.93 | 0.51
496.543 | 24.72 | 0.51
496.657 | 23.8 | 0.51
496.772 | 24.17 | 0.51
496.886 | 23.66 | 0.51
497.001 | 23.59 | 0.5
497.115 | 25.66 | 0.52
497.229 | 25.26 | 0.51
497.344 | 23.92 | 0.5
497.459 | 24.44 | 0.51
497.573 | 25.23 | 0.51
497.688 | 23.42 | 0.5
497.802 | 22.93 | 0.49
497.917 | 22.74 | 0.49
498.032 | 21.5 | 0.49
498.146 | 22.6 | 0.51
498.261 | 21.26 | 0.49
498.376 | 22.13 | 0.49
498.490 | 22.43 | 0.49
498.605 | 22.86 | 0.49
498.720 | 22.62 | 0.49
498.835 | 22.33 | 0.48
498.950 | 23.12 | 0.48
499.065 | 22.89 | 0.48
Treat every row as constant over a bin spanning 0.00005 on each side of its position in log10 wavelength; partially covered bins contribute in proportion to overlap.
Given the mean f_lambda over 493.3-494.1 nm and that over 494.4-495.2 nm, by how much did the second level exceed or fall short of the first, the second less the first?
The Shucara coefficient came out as 1.2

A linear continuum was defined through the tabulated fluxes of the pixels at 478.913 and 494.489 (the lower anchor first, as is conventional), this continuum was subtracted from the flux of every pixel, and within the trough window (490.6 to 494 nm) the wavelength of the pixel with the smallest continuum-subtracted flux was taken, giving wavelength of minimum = 492.104 nm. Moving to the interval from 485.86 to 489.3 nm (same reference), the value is 485.911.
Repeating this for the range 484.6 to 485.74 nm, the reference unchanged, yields 485.576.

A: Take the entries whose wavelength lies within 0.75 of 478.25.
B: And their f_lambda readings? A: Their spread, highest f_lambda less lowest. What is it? 1.9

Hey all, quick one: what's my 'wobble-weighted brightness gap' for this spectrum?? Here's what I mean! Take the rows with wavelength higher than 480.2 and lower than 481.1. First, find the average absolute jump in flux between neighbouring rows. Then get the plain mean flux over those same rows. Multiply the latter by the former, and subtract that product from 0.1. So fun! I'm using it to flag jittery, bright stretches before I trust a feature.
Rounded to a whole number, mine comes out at -9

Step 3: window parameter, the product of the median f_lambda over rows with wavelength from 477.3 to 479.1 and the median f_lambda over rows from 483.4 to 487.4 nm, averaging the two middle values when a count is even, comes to 525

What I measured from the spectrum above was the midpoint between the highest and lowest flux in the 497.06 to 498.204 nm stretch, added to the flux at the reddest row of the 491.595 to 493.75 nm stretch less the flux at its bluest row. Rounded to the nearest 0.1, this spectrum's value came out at 24.7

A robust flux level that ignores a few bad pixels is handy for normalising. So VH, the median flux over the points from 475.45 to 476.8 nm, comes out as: 22.7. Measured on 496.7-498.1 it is 23.8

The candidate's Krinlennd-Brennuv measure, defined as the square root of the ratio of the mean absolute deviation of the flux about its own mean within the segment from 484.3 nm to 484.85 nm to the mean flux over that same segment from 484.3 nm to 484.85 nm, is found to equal 0.160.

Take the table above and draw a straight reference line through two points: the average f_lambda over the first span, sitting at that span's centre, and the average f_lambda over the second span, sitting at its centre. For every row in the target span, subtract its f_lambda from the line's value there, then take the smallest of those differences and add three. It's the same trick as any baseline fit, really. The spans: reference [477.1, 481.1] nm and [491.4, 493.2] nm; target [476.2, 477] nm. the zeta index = 3.2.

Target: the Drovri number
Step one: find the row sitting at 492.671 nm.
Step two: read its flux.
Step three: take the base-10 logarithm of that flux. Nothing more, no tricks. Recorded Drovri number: 1.37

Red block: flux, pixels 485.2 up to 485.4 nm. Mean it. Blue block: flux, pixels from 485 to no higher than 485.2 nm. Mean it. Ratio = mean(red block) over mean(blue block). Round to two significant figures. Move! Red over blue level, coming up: 0.97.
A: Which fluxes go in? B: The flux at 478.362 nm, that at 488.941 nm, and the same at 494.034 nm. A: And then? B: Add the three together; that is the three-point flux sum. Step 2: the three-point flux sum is 71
